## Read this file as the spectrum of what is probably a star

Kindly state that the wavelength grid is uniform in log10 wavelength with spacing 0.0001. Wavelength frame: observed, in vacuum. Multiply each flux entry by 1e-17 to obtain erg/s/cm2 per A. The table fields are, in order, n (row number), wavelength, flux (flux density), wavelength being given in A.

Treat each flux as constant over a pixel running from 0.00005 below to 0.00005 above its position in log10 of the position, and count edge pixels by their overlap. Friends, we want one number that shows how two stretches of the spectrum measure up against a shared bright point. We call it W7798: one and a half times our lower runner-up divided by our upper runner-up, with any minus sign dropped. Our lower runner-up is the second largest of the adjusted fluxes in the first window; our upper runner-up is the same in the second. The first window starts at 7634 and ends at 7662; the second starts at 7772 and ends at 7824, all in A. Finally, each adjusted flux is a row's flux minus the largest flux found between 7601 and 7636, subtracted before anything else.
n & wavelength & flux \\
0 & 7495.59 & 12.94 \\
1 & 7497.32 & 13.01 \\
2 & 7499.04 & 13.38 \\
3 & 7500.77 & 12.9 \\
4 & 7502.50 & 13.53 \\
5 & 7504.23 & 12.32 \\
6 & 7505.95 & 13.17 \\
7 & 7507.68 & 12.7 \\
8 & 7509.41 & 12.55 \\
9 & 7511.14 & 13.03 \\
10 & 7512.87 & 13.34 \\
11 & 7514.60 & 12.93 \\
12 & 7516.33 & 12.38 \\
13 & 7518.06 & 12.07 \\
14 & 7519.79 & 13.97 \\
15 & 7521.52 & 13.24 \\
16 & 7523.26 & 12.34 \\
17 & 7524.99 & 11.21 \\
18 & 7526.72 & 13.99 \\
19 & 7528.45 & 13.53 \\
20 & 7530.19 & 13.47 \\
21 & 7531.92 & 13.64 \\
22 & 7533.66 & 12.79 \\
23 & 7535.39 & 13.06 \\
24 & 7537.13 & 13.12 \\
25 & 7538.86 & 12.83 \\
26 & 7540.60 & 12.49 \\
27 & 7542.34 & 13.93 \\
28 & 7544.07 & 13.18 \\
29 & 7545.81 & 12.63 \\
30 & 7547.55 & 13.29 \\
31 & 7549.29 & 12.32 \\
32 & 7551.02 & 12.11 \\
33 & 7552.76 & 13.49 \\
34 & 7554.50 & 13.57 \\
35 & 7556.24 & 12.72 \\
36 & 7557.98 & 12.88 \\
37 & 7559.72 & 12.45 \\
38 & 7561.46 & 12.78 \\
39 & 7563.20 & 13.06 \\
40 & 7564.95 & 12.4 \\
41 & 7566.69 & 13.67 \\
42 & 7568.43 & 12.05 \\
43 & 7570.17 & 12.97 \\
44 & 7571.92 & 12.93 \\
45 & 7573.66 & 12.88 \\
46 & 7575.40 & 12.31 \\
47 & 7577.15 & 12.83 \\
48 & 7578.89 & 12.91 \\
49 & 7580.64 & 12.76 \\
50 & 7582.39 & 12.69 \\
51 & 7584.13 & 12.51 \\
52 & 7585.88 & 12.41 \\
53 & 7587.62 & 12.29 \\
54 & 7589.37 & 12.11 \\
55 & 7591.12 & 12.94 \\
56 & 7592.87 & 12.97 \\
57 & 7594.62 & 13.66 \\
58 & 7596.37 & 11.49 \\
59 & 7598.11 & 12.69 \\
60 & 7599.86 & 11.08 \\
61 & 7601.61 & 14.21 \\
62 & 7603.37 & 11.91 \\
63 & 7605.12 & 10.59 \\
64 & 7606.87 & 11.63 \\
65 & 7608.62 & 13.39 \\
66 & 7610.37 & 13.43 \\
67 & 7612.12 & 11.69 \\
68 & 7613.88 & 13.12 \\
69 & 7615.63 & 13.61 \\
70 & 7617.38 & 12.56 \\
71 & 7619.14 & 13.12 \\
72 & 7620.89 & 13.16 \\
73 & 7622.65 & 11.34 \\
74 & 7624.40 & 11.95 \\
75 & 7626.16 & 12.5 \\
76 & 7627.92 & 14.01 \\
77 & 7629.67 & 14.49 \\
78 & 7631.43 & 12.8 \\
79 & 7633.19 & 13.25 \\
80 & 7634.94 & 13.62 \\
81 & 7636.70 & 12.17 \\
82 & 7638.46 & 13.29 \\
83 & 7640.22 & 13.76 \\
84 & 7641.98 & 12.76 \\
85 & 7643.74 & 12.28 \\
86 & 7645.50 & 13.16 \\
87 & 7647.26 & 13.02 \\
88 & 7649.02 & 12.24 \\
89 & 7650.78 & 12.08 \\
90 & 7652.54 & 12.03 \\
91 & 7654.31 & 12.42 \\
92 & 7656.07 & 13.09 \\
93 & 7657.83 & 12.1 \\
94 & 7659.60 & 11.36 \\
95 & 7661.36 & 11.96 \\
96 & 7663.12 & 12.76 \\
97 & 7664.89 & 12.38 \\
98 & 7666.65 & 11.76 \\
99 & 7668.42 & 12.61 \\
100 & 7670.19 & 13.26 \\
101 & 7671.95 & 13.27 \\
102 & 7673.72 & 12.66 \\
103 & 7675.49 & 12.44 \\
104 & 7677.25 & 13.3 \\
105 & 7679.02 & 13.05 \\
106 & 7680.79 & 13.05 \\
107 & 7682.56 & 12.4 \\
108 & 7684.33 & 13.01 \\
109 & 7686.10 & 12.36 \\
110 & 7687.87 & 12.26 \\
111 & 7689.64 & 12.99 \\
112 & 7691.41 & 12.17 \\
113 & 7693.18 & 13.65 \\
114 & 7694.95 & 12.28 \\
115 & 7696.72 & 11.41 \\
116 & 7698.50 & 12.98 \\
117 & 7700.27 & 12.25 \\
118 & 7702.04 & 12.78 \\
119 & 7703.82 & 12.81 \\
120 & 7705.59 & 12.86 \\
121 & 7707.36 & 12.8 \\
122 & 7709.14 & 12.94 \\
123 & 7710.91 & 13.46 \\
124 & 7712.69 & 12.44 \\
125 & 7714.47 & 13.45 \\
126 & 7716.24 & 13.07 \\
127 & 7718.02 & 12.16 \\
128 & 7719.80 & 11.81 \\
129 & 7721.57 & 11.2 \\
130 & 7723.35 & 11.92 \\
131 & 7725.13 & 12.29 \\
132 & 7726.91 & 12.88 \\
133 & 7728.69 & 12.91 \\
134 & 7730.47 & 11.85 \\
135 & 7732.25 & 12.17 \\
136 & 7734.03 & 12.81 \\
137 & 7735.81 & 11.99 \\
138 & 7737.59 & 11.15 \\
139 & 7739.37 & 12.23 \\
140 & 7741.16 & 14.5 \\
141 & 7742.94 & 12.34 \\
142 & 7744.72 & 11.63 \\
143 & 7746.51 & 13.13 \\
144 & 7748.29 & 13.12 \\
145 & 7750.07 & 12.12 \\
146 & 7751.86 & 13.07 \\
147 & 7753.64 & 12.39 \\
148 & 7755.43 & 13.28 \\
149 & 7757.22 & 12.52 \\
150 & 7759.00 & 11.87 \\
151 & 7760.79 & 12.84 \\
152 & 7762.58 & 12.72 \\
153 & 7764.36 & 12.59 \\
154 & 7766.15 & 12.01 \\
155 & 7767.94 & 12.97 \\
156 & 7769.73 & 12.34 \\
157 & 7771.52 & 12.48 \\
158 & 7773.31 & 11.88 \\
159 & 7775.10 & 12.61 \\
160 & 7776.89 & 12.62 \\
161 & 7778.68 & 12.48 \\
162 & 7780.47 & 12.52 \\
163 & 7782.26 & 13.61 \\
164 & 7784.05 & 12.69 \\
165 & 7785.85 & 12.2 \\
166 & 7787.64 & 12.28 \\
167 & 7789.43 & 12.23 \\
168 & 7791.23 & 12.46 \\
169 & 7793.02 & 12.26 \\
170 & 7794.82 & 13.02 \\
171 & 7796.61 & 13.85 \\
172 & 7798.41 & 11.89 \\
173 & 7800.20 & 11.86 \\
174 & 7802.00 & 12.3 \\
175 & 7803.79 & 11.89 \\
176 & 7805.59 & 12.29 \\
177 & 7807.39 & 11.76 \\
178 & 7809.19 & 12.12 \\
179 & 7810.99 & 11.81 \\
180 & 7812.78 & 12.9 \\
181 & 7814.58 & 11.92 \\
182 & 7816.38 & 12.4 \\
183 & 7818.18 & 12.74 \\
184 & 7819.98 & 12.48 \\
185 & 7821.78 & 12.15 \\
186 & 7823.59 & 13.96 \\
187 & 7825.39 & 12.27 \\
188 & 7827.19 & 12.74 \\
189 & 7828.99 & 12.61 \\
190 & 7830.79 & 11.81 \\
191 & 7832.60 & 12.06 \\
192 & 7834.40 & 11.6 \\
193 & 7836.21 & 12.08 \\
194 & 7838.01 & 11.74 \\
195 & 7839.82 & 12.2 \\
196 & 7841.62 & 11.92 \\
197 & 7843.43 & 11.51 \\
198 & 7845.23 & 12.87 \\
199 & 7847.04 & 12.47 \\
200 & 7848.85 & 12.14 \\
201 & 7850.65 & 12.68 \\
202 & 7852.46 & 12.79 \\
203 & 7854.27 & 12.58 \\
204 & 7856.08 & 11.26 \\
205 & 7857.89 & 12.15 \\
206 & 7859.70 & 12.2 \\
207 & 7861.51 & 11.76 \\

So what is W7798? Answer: 2.0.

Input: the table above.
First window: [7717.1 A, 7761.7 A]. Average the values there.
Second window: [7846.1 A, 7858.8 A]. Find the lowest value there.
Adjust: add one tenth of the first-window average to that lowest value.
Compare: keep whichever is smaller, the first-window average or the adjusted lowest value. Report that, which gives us 12.4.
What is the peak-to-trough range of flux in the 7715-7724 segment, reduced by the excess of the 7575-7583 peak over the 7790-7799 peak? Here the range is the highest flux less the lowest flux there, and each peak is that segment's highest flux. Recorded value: 2.8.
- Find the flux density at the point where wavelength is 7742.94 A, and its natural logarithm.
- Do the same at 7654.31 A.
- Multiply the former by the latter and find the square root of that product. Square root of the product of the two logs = 2.52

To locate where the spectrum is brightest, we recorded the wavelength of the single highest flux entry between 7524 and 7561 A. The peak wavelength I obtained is 7526.72 A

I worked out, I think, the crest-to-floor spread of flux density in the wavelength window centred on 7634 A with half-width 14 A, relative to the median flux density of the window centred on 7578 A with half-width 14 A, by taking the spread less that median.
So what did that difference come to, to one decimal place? -9.6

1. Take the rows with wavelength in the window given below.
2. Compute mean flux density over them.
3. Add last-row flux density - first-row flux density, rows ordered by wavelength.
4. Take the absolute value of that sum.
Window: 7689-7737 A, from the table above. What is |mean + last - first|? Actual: 11.5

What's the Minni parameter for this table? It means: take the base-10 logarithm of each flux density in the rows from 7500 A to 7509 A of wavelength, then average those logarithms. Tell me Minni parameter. 1.111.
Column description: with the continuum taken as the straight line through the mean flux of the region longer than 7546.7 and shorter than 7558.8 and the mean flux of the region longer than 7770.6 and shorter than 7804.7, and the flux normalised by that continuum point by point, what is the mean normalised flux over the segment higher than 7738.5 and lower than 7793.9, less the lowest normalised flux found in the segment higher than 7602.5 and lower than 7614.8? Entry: 0.18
